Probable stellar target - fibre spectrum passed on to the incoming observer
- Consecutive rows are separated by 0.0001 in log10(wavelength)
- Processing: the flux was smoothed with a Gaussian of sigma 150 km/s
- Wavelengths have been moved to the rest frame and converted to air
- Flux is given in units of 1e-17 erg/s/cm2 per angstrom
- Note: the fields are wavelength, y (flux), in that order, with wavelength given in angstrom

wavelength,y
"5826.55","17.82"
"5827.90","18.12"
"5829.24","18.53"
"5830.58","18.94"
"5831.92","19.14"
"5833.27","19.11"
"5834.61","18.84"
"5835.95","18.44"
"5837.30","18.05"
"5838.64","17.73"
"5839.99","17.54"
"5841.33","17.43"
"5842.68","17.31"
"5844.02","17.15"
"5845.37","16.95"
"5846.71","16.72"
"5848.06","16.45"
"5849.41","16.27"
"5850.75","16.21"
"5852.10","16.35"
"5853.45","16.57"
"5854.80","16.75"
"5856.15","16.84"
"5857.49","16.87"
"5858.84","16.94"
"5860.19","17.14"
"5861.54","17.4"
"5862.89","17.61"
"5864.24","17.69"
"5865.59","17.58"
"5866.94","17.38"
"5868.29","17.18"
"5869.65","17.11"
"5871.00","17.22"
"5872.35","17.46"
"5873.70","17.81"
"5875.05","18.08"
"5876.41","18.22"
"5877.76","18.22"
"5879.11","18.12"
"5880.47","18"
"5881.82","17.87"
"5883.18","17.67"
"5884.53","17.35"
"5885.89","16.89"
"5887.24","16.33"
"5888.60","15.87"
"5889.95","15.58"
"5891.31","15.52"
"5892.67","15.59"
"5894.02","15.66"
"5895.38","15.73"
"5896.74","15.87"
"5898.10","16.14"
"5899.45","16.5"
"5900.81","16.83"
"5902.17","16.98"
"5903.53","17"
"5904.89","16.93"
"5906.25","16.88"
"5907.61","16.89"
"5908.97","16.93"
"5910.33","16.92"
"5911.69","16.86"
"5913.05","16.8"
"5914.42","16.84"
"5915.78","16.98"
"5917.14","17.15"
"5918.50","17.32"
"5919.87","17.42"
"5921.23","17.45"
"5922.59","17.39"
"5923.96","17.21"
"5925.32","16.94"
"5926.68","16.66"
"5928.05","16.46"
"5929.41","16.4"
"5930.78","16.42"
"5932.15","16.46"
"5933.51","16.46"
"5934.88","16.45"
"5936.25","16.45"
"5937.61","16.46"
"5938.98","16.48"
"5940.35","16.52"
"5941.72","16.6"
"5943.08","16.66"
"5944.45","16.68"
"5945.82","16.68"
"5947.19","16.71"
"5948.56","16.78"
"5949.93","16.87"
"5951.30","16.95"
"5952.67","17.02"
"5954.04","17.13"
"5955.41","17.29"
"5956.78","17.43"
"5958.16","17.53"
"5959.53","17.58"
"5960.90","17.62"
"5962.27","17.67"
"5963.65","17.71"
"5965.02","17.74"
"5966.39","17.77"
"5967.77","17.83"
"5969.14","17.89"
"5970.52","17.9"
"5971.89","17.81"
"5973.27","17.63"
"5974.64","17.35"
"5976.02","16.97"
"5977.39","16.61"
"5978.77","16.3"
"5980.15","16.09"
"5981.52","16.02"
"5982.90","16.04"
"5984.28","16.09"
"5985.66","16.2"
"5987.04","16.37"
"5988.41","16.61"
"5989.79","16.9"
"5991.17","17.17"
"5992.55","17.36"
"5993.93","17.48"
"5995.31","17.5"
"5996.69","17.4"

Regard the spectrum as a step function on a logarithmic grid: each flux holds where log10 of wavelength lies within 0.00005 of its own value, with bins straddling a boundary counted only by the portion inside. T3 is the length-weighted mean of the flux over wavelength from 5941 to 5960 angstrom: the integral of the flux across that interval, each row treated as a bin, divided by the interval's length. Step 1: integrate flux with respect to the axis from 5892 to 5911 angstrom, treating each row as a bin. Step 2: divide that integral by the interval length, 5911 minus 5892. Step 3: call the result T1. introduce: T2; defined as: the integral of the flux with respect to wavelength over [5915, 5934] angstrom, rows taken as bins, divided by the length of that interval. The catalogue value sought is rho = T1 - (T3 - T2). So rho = 16.4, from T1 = 16.5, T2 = 16.9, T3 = 17.0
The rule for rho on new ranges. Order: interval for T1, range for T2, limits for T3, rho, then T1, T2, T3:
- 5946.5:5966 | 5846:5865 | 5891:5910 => 17.7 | 17.3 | 16.9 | 16.4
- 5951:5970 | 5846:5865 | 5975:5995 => 17.8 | 17.5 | 16.9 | 16.6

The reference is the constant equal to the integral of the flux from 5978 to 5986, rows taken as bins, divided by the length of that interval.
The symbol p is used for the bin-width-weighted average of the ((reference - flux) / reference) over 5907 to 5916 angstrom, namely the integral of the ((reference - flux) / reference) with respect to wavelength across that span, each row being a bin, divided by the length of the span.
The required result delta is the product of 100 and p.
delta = -5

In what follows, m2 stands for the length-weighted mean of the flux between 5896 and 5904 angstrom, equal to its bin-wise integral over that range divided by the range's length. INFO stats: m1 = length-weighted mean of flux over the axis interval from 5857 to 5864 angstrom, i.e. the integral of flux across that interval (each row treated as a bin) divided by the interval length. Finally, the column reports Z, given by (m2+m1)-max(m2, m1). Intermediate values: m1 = 17.2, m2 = 16.5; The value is 16.5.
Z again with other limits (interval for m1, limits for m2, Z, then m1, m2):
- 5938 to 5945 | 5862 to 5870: 16.6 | 16.6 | 17.4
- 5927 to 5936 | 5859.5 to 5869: 16.4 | 16.4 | 17.4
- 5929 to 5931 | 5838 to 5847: 16.4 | 16.4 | 17.3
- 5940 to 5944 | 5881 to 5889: 16.6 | 16.6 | 17.1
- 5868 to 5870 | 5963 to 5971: 17.1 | 17.1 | 17.8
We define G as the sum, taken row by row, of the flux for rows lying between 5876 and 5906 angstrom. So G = 368.9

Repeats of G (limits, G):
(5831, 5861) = 380.8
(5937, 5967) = 375.9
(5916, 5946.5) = 368.7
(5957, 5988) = 376.7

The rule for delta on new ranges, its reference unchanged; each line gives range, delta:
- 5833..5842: -12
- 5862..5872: -8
